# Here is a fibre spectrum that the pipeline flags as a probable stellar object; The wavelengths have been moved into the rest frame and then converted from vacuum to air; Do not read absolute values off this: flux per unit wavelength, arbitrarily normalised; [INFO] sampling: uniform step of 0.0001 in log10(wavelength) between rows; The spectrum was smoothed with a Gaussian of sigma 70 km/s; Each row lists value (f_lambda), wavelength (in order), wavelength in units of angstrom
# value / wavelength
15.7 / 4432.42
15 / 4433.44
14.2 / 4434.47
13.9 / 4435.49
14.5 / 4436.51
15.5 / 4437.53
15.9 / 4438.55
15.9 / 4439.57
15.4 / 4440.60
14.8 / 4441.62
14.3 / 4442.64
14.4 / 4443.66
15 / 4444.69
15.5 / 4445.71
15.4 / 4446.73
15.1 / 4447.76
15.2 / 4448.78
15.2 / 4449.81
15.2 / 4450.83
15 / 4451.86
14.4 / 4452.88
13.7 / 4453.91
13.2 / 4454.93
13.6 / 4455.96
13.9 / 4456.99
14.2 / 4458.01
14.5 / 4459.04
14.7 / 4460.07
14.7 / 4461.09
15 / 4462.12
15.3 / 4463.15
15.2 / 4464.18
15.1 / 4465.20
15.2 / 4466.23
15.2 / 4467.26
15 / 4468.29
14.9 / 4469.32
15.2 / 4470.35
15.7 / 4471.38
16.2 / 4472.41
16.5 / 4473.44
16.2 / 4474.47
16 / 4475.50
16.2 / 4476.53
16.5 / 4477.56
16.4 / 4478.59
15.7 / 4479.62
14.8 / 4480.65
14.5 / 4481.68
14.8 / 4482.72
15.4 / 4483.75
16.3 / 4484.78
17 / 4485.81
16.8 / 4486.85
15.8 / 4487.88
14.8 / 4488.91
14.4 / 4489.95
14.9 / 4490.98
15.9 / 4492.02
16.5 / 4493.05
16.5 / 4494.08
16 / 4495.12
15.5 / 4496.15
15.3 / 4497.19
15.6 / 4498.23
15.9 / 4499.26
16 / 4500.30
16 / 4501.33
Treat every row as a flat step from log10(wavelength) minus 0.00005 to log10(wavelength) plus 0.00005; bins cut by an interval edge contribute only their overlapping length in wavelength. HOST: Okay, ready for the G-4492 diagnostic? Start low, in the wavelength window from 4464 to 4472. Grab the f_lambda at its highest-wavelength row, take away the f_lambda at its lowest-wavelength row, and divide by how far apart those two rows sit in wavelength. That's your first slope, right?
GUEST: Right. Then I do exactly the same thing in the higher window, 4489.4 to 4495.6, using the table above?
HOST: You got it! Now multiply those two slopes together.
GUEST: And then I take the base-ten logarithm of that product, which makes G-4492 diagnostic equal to -1.7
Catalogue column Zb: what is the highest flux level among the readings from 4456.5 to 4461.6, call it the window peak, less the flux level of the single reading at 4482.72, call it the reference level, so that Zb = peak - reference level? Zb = -0.10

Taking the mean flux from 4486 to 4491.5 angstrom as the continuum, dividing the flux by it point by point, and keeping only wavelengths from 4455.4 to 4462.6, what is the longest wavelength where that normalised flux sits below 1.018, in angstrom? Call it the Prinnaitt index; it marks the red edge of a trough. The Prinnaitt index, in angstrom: 4462.12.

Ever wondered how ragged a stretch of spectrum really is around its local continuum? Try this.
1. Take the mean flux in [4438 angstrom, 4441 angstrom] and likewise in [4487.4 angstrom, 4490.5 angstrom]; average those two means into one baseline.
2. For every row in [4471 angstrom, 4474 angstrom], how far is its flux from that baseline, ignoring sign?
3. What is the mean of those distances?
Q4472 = 0.8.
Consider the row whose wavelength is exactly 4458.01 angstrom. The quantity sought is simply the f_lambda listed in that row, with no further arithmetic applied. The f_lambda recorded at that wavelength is 14.2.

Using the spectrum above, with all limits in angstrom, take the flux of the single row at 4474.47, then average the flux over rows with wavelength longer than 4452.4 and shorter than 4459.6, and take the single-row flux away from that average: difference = -2.3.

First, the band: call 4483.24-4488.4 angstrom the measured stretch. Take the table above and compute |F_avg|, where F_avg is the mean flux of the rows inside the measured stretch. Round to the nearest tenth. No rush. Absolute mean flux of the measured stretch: 16.3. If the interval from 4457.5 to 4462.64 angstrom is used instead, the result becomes 14.6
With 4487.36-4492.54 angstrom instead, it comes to 15.2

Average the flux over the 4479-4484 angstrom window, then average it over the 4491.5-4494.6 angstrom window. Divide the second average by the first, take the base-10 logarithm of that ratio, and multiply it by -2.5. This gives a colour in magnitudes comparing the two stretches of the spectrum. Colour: -0.09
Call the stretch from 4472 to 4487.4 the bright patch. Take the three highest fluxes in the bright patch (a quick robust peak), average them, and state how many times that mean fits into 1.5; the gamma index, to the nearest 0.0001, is 0.0895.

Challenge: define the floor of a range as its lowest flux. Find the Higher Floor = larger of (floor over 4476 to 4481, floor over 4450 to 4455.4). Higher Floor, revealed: 14.8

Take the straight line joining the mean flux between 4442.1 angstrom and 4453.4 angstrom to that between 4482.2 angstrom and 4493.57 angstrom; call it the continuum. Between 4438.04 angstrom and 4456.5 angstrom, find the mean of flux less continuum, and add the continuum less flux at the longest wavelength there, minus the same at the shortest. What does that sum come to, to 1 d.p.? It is 2.5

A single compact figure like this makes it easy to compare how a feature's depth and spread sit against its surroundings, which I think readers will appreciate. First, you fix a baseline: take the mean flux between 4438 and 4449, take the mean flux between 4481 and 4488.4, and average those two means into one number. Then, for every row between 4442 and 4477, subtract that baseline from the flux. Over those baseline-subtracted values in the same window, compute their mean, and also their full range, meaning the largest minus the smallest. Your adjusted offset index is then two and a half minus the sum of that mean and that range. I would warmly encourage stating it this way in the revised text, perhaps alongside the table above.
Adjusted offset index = -0.3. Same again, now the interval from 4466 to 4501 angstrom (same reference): -0.3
